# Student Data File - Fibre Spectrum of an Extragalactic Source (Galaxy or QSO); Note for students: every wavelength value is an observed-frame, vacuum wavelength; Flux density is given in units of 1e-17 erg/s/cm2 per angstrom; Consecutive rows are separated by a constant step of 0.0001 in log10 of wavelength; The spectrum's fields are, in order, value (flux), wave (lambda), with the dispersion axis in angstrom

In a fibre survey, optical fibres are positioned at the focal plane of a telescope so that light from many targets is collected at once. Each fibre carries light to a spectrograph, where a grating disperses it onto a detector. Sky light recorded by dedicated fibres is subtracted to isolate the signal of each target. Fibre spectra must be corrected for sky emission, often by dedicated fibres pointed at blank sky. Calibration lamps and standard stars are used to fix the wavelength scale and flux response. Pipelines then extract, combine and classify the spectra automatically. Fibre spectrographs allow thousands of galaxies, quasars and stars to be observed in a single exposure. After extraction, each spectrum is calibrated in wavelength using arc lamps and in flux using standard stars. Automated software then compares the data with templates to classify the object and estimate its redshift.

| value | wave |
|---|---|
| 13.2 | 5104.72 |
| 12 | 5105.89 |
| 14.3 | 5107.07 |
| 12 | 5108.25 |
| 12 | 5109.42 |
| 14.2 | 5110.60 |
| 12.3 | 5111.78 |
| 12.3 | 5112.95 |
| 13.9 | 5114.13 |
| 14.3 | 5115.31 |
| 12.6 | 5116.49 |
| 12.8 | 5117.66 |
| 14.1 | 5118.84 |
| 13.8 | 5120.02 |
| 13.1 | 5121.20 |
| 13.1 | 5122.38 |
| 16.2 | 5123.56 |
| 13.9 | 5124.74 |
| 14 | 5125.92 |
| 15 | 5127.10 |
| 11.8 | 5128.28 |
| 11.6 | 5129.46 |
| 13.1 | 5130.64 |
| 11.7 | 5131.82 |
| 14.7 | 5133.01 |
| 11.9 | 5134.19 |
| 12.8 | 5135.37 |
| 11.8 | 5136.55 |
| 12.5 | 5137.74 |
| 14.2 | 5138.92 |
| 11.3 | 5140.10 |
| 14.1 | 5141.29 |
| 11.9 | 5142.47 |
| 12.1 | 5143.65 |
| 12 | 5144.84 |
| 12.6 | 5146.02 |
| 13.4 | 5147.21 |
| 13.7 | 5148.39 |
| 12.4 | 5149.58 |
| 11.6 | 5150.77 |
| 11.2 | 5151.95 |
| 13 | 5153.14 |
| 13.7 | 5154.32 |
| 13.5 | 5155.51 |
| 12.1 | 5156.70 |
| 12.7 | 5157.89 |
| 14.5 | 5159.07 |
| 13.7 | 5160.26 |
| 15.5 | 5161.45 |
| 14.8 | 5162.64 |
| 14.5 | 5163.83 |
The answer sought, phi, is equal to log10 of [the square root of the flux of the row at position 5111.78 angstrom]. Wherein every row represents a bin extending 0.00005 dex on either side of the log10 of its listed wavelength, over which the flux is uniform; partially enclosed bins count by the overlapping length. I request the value 0.545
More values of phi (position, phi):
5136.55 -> 0.536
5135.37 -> 0.554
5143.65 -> 0.541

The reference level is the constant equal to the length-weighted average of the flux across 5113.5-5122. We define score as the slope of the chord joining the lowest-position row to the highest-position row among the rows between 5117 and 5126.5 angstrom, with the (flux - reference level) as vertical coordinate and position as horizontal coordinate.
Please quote 0.145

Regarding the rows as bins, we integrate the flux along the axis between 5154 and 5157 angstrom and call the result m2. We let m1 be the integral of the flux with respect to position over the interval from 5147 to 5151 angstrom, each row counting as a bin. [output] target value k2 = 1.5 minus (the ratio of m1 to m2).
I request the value 0.2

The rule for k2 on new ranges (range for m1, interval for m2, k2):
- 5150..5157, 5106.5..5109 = -1.2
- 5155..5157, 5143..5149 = 1.2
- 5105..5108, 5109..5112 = 0.5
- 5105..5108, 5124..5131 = 1.1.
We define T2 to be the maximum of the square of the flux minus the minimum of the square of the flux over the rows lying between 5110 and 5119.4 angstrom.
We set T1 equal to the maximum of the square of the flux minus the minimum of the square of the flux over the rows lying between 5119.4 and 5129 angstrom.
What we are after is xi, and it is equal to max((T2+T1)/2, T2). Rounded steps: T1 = 123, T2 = 53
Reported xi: 88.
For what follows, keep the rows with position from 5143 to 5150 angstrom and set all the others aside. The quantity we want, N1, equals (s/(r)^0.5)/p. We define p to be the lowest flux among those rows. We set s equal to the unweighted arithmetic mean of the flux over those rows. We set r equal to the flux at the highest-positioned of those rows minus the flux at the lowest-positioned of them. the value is 1.9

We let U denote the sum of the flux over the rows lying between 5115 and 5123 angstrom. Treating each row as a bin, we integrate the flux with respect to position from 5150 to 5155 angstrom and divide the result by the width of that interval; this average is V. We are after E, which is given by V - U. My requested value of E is -81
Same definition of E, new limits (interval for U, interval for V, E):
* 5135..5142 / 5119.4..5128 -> -63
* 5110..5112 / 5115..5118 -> -13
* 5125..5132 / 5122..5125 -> -63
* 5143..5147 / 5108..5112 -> -24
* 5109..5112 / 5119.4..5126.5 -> -24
